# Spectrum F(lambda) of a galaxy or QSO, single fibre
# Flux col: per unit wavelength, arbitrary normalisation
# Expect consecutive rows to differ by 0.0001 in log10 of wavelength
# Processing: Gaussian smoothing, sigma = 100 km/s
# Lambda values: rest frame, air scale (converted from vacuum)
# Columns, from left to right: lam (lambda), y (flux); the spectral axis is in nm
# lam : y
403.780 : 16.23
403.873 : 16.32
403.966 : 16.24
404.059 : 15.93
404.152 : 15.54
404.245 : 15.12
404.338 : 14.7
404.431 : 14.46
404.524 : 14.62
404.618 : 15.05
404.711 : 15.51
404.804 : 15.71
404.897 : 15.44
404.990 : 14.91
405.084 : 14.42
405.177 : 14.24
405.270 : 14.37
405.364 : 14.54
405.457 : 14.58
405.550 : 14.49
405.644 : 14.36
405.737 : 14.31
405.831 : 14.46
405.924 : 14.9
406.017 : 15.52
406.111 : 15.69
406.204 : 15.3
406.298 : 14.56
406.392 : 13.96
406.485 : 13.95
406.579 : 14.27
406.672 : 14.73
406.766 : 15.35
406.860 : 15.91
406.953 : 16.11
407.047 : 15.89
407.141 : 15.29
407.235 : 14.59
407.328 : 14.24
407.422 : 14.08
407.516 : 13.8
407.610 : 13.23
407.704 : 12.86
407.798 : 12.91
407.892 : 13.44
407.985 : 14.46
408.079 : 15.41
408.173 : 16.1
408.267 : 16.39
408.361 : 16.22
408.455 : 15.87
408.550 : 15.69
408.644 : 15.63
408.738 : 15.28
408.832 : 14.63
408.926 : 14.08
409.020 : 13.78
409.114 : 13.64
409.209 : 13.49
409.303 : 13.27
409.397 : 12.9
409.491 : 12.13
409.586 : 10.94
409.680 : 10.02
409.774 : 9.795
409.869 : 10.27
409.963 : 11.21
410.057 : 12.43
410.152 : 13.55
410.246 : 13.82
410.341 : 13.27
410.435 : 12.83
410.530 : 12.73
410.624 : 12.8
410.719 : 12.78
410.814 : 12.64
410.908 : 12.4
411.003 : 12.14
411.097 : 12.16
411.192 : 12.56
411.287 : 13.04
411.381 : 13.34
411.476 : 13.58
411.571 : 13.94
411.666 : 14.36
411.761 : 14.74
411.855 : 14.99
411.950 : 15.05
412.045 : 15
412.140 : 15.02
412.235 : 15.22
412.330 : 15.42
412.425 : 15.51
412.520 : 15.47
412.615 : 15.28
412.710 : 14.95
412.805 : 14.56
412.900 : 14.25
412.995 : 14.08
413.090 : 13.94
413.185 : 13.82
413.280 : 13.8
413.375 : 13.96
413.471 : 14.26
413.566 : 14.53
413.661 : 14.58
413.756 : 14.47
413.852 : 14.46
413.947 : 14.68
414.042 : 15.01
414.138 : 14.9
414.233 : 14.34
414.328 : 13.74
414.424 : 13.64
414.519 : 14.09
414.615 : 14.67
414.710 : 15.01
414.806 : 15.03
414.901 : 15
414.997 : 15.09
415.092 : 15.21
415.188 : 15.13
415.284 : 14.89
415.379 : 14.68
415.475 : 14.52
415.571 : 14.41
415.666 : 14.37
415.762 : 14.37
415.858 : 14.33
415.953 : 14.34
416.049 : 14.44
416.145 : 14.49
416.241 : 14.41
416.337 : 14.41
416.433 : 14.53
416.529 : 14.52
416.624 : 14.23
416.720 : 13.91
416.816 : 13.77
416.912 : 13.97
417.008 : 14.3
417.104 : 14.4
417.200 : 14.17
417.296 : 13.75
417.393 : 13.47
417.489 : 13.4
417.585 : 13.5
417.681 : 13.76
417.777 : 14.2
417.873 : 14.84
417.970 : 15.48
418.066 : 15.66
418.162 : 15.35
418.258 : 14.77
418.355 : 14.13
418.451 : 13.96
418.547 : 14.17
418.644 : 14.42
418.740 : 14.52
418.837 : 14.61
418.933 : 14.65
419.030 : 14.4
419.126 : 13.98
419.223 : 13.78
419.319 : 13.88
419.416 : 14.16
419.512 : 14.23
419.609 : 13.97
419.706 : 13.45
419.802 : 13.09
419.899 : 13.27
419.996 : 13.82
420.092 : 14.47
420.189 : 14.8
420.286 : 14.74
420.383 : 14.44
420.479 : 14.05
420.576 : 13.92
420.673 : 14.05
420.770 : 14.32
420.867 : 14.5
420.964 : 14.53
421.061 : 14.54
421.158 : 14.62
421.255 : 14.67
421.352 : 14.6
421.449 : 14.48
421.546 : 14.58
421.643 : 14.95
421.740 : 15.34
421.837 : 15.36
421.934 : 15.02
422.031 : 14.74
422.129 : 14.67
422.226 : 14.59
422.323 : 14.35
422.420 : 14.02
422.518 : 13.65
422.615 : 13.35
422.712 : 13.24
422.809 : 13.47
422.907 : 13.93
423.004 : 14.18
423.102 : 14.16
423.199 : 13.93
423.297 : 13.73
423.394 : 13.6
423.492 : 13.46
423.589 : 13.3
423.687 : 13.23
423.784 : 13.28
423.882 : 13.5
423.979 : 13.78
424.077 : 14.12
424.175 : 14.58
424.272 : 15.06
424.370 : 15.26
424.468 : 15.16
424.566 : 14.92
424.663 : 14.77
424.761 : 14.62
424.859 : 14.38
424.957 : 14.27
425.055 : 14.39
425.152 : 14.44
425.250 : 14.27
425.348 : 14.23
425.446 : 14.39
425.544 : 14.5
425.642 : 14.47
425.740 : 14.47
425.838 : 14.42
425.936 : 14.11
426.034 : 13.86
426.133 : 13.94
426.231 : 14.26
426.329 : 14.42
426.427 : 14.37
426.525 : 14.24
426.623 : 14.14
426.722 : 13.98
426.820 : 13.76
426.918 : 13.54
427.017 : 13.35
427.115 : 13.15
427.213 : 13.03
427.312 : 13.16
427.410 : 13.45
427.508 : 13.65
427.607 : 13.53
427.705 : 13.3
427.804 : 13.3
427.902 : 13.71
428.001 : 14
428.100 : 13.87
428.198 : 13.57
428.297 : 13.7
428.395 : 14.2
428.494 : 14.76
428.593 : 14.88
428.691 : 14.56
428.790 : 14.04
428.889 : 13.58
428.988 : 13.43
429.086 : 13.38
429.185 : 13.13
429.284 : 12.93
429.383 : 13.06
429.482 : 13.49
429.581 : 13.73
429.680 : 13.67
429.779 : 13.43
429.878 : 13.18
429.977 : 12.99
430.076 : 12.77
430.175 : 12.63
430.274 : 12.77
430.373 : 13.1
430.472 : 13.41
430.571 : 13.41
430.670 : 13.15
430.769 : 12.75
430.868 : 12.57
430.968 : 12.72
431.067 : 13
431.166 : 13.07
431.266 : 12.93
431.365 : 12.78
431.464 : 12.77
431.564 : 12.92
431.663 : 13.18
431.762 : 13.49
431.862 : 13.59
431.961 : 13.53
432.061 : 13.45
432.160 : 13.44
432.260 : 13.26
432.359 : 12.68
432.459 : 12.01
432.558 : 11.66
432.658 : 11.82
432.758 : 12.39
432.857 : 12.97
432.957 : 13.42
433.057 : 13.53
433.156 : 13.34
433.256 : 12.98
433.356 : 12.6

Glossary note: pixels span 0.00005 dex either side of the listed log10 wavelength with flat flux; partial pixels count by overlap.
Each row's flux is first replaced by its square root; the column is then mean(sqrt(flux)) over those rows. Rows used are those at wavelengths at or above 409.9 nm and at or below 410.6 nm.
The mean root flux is 3.58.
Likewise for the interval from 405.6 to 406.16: 3.86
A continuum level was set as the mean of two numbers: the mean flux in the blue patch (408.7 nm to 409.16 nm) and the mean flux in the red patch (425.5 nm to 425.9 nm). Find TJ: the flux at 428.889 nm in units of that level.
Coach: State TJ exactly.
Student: 0.94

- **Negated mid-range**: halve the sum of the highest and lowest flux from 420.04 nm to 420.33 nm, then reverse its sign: -14.6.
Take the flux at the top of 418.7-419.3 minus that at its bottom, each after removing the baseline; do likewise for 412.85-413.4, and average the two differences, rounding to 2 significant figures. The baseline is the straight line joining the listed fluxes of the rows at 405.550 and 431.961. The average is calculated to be -0.50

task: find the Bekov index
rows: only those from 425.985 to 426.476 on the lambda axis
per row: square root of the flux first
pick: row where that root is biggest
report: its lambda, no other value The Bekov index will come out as 426.329 nm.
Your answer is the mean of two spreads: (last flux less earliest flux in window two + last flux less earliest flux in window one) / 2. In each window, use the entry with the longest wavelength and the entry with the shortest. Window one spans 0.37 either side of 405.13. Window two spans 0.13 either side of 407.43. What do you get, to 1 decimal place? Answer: -0.8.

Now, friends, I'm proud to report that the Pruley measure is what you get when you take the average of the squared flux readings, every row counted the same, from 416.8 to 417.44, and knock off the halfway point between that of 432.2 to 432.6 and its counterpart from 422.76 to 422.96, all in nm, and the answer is 24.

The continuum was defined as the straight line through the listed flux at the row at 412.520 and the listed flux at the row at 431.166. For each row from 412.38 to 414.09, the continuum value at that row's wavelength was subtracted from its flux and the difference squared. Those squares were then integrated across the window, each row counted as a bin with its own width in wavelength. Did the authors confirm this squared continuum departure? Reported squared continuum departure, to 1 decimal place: 1.7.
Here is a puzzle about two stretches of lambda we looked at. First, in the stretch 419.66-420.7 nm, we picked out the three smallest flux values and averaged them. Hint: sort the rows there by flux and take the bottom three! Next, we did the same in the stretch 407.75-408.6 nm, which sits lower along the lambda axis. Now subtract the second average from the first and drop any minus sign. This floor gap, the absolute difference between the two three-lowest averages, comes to 0.3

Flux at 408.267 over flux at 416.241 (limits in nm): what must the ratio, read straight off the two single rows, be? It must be 1.14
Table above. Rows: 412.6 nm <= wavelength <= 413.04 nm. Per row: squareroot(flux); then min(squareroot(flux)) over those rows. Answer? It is 3.752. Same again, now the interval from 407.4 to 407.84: 3.586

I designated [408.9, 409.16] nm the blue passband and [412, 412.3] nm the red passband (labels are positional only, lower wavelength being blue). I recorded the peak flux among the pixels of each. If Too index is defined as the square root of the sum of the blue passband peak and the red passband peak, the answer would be 5.41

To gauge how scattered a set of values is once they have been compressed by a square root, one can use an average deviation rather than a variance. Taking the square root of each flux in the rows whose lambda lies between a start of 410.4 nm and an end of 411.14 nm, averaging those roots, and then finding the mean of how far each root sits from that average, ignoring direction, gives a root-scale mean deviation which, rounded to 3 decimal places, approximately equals 0.035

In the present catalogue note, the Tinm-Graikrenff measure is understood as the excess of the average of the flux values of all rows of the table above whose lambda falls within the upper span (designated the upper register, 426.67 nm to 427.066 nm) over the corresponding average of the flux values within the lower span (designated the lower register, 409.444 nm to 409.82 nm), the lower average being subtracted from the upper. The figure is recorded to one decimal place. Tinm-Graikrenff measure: 2.9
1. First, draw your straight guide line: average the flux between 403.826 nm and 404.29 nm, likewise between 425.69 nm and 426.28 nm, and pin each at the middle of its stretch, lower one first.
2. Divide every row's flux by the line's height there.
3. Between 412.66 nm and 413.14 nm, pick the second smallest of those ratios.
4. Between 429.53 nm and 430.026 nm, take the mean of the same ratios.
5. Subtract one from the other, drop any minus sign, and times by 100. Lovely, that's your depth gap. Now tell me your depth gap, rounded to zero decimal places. 4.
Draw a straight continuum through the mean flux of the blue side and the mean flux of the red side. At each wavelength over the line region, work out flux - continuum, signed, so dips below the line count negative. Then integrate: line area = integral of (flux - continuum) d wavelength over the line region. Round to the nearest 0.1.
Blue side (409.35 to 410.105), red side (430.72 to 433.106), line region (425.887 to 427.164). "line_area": 1.8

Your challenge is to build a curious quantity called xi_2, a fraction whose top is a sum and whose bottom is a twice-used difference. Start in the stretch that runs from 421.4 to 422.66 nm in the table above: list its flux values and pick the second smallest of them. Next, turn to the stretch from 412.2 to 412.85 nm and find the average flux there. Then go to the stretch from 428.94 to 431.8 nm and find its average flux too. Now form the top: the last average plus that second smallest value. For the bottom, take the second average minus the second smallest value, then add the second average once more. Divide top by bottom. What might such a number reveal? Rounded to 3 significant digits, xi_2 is 1.60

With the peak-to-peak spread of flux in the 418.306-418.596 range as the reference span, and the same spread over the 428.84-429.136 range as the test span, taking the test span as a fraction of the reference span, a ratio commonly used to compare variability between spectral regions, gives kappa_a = 1.0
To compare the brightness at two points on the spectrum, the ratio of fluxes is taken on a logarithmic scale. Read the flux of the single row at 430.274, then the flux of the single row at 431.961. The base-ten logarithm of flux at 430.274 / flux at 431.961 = -0.025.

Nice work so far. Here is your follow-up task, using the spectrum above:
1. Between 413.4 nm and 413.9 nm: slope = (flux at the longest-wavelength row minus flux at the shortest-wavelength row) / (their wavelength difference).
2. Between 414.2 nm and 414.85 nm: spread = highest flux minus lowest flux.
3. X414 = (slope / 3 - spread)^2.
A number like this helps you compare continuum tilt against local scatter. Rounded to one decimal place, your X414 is 1.5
